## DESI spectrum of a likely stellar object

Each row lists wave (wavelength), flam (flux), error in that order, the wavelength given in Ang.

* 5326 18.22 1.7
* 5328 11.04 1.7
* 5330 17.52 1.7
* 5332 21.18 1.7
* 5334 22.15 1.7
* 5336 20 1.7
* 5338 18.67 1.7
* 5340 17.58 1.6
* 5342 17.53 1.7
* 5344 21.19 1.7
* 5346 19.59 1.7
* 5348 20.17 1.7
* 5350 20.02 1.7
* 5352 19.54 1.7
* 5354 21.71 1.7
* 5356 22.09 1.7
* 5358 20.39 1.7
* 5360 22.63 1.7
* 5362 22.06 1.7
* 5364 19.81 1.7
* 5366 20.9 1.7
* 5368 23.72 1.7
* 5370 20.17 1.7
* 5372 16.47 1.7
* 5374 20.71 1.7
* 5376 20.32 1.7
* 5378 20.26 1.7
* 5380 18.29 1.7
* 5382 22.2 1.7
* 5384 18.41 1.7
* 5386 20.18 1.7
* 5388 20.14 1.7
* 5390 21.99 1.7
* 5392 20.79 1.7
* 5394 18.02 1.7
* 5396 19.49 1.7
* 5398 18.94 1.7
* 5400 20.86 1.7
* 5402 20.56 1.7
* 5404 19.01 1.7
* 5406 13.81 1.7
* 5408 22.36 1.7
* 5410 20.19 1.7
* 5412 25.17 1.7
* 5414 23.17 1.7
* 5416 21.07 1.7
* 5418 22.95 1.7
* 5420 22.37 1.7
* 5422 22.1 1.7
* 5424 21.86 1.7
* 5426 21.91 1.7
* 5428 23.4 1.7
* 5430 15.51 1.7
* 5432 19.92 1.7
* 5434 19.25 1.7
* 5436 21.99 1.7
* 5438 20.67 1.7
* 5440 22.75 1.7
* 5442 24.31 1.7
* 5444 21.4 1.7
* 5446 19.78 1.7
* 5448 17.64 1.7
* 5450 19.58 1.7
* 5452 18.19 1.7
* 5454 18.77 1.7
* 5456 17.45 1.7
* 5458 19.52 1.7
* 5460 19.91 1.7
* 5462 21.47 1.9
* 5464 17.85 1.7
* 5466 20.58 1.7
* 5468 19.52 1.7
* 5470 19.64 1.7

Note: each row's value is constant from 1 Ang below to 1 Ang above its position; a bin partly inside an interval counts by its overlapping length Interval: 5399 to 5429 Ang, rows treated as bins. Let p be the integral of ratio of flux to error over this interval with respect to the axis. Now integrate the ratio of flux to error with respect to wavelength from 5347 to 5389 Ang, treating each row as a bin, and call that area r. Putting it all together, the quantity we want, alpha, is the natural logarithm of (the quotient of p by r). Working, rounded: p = 377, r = 506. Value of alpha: -0.3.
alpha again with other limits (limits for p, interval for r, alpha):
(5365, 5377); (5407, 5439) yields -1.0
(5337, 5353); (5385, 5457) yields -1.6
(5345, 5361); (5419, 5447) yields -0.6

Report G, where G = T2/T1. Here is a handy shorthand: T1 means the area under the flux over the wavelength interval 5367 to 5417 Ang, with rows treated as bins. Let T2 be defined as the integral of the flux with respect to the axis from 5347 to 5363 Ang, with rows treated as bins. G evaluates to 0.3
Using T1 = 1013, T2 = 337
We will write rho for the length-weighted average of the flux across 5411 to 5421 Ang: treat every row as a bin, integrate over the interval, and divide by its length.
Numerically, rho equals 22.9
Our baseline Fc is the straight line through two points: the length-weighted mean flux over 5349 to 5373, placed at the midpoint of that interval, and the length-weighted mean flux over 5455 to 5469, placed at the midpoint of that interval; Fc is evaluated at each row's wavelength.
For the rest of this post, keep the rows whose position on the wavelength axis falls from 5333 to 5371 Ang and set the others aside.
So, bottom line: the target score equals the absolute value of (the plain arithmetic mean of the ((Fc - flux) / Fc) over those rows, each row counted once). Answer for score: 0.0183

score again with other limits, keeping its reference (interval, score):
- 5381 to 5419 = 0.0105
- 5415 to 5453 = 0.0521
